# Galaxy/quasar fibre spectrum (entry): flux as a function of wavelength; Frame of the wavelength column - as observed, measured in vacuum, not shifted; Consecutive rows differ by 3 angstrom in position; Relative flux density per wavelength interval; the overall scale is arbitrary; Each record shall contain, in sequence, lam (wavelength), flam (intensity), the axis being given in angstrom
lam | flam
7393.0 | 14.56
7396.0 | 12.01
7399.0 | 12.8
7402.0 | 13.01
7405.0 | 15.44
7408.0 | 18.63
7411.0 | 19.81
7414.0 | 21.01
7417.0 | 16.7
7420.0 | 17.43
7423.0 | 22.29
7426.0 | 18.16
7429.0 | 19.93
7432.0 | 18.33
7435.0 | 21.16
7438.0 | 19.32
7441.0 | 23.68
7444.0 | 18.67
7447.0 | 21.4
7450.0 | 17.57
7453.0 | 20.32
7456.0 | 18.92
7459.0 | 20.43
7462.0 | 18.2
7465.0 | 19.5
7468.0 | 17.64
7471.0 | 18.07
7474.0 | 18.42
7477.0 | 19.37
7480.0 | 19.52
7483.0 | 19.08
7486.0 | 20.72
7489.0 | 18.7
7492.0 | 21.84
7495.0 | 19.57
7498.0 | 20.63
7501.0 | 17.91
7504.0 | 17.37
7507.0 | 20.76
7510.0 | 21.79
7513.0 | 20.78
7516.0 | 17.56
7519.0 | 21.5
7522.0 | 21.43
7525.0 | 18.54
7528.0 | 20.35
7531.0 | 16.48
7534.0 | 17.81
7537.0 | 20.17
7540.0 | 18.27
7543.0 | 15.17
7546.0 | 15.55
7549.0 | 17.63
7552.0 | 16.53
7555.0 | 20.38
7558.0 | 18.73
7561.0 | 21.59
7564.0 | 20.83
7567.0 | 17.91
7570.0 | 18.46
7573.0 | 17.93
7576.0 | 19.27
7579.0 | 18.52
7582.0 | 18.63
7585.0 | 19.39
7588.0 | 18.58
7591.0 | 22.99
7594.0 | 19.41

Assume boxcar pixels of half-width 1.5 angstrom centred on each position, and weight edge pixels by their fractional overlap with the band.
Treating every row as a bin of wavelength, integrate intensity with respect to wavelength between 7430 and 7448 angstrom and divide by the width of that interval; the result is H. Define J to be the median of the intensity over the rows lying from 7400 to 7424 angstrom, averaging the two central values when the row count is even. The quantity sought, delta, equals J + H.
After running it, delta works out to 38.4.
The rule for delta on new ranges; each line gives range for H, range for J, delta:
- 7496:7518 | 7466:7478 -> 37.8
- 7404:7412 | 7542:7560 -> 35.1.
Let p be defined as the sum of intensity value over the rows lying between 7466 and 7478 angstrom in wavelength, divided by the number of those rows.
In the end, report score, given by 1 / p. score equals 0.054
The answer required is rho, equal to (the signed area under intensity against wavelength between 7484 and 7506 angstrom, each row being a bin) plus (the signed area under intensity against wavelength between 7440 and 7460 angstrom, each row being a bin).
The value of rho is 831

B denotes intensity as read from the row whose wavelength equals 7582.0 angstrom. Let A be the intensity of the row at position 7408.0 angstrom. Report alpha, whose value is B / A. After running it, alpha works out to 1.00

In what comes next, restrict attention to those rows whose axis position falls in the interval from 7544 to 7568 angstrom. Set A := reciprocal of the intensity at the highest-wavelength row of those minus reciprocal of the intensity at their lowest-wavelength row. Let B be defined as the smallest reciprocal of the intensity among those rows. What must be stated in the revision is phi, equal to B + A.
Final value 0.038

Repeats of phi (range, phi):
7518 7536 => 0.056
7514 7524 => 0.036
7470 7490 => 0.046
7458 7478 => 0.052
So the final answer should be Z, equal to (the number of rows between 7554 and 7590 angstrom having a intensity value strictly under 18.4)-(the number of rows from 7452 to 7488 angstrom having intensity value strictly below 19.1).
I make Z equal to -4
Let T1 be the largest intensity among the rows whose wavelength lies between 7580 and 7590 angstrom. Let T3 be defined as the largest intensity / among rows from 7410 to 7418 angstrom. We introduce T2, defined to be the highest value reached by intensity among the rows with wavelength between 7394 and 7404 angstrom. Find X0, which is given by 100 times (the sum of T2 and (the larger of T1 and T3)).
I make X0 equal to 3402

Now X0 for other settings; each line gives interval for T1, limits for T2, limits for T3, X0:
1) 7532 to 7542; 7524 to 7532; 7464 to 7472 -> 4052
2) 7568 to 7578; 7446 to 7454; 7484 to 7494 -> 4324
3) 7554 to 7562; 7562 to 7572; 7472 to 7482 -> 4242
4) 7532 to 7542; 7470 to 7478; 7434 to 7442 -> 4305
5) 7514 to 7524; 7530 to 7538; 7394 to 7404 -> 4167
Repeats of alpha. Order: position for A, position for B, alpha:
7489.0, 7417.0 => 0.89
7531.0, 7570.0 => 1.12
